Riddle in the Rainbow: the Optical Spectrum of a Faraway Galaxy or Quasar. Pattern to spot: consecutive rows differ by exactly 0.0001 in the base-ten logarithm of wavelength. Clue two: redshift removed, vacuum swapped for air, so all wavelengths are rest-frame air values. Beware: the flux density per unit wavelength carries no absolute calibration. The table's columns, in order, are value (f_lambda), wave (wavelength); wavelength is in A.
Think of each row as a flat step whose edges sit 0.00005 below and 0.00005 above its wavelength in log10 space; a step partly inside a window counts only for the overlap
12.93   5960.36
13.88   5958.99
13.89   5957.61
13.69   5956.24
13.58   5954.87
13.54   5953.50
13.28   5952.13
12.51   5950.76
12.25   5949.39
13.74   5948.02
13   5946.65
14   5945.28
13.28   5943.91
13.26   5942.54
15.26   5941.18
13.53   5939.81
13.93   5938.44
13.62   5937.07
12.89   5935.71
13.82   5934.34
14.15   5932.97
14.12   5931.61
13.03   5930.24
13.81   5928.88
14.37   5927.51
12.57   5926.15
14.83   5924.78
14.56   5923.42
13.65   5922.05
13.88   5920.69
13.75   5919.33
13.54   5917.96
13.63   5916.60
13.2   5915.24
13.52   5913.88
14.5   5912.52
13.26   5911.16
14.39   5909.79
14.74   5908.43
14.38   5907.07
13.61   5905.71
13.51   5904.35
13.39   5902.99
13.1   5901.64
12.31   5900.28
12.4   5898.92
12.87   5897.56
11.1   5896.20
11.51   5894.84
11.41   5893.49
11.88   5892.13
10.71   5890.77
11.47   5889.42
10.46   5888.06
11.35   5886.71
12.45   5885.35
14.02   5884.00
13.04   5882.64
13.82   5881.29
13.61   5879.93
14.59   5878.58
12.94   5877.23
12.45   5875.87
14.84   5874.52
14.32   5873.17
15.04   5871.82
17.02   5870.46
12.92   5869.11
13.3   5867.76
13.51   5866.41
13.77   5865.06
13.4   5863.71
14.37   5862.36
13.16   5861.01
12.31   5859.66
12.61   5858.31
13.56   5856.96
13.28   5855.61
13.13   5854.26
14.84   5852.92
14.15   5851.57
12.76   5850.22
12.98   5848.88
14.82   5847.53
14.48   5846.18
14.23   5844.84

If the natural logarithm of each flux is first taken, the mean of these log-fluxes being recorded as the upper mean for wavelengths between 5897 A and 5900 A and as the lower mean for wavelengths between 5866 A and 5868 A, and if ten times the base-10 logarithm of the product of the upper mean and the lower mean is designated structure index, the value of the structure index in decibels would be 8.18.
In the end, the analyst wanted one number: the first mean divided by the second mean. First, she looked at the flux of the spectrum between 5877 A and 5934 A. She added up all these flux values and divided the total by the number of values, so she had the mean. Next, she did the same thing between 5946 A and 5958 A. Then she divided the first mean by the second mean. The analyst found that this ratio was 0.99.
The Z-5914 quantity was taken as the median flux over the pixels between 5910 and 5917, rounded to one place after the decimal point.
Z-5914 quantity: 13.5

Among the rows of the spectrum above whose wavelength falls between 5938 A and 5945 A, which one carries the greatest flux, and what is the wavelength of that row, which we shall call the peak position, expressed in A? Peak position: 5941.18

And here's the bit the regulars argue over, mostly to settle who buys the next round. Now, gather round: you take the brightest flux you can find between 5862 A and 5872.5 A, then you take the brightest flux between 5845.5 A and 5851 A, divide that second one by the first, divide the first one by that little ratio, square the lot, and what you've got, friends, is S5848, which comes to 382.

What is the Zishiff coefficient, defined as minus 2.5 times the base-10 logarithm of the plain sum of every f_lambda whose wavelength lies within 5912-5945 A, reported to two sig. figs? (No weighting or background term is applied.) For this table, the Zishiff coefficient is -6.3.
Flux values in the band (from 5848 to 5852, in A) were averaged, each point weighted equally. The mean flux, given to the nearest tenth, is 13.3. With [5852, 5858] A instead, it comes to 13.7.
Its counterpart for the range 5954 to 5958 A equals 13.7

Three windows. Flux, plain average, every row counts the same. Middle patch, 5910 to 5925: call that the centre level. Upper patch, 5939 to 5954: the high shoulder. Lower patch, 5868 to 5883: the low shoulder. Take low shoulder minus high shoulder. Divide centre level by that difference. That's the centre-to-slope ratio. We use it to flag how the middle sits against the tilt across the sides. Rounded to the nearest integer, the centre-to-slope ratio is 22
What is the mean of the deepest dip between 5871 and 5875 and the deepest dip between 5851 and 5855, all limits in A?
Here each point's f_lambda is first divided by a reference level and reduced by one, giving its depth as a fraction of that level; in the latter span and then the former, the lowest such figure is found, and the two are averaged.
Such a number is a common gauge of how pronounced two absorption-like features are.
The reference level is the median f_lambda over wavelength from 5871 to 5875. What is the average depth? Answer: -0.075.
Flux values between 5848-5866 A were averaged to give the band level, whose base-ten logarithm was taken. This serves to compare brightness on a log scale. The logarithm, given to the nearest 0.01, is 1.13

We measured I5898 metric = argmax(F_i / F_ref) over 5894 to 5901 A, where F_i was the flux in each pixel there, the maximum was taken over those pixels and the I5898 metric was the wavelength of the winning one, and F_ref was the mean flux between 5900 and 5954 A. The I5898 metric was 5897.56 A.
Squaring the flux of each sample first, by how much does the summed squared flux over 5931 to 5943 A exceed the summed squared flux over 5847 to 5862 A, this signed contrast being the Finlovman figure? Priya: -260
